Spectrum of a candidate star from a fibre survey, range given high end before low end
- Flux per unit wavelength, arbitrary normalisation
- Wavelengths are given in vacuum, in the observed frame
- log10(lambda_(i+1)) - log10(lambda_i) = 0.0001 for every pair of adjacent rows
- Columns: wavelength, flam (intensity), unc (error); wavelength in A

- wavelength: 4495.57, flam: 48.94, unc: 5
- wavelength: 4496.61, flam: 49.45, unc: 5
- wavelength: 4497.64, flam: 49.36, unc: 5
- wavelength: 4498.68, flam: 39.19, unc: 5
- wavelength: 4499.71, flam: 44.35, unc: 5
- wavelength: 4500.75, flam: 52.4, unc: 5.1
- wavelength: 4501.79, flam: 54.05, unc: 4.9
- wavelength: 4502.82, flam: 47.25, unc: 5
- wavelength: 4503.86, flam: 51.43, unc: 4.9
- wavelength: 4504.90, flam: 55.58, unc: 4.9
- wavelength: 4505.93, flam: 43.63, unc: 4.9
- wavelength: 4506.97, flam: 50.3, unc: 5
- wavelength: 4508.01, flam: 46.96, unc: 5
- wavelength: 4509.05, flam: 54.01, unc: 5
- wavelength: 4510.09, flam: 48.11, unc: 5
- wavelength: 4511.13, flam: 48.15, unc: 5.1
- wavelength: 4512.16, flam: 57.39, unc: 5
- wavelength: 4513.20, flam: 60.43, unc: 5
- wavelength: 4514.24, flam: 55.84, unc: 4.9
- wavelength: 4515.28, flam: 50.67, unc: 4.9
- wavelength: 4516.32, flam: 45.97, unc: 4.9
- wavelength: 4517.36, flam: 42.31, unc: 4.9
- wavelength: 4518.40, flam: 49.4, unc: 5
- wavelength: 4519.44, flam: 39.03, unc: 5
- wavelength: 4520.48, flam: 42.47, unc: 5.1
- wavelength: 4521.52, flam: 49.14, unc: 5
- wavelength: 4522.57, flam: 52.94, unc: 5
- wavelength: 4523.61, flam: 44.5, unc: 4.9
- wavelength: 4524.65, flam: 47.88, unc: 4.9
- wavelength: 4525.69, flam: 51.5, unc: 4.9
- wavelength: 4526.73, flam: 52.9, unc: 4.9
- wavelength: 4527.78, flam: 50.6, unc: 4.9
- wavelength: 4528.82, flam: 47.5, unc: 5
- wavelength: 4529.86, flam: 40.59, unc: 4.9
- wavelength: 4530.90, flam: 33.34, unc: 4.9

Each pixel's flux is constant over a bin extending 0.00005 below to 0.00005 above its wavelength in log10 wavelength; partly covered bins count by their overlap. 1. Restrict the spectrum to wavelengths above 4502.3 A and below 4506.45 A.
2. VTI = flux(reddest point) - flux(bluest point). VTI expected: -4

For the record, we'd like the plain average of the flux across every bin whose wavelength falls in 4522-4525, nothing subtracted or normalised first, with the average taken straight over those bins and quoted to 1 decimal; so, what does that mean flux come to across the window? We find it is 48.4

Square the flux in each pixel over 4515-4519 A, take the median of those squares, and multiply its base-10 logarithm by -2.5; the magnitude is -8.39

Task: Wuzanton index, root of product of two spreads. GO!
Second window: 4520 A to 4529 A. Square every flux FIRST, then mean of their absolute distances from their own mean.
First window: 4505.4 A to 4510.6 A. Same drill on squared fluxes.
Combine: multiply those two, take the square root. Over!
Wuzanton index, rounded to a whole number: 279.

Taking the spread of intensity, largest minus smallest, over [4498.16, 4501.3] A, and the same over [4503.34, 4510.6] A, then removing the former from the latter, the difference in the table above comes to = -1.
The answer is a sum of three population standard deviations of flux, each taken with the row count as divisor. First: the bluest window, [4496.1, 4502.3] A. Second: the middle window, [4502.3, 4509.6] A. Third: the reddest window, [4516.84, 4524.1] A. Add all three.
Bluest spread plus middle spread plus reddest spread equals 13.5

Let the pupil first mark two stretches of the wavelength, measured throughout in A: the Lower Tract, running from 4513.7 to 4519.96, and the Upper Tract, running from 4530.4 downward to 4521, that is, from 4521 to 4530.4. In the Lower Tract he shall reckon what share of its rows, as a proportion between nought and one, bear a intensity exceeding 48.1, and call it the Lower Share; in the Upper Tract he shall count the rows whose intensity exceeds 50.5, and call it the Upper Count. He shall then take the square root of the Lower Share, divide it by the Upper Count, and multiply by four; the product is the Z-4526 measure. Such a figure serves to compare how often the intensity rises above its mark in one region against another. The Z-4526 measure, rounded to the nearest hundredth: 0.71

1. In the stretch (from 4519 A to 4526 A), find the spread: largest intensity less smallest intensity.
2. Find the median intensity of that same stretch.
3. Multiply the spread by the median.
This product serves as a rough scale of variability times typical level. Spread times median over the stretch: 666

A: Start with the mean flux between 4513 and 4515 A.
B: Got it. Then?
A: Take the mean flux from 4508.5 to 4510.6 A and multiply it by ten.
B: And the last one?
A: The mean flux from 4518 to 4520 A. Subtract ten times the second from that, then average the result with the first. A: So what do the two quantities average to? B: -204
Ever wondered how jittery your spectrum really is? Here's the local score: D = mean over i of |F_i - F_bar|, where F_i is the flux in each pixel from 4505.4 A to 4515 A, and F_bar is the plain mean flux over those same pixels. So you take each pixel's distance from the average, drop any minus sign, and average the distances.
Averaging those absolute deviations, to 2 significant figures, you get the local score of 4.7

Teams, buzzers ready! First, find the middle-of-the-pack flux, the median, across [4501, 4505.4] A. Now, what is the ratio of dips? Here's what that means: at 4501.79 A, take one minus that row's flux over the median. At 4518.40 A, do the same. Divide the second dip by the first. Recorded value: -3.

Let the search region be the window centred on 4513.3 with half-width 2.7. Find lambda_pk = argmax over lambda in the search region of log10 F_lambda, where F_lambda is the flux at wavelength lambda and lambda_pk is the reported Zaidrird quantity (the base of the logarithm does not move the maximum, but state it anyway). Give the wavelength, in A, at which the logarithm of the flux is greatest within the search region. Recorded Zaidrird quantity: 4513.20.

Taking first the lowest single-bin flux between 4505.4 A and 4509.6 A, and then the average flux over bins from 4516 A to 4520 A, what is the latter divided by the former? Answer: 1.01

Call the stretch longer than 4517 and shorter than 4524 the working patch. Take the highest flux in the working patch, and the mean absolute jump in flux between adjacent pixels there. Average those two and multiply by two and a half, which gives 74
